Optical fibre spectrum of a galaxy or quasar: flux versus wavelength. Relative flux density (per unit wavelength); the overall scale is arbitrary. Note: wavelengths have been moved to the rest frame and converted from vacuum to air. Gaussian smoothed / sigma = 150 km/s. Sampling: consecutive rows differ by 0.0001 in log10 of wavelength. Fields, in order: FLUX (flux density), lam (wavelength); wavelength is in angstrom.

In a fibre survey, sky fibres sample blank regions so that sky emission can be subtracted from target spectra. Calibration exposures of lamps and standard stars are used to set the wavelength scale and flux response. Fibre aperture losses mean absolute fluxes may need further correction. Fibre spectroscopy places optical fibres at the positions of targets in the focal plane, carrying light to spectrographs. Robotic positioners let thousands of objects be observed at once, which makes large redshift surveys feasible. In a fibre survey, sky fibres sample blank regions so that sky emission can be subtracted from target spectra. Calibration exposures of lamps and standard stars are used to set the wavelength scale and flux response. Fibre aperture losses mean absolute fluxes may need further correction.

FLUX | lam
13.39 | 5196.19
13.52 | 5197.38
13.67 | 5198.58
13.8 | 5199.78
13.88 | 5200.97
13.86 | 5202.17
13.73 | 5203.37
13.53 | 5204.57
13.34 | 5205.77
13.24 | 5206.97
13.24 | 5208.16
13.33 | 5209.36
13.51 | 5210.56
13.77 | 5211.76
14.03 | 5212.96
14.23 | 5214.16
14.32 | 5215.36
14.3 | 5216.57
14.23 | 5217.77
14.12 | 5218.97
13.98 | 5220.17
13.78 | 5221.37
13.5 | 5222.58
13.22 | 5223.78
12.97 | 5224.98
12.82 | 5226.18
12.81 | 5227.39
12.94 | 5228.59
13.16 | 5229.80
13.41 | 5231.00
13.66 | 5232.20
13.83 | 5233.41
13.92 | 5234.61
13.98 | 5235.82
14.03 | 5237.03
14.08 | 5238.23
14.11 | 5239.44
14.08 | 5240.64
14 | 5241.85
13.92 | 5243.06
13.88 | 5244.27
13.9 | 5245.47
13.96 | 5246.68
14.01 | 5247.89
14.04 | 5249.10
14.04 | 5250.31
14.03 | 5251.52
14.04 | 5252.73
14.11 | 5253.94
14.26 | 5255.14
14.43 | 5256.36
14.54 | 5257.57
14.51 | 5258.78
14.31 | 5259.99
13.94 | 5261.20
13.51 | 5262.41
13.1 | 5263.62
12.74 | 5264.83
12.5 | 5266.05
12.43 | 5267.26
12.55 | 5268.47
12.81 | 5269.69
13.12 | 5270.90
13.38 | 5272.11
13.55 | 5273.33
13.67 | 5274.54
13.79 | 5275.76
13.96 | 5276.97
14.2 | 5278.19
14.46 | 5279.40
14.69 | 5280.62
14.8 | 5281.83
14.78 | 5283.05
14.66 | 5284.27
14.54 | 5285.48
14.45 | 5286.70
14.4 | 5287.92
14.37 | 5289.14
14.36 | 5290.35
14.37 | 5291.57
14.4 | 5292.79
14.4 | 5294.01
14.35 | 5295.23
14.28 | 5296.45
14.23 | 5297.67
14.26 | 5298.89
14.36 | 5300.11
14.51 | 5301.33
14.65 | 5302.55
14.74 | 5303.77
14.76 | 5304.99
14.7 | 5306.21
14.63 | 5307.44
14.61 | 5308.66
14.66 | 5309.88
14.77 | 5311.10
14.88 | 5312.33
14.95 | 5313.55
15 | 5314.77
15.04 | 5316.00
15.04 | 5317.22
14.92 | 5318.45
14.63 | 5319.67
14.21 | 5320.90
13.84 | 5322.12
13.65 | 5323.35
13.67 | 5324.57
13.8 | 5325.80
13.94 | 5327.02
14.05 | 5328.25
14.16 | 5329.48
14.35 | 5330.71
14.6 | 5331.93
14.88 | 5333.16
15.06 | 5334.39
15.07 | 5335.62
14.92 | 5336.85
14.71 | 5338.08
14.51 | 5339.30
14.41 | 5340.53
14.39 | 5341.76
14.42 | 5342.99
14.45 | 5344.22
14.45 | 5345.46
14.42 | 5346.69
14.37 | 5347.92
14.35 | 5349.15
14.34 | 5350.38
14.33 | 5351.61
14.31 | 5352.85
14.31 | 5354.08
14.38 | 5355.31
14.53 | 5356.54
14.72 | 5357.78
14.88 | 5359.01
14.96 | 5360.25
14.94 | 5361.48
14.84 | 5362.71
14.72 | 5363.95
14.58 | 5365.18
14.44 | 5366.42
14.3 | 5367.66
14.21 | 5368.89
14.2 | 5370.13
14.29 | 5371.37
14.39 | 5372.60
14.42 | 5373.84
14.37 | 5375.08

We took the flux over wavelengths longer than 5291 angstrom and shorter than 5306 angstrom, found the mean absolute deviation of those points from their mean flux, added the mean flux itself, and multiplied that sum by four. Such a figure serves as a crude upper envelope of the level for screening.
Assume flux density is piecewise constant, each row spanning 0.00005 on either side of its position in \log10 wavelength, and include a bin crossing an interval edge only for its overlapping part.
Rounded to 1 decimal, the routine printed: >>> 58.4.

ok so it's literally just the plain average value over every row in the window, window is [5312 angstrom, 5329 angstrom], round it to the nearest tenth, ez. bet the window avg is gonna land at 14.4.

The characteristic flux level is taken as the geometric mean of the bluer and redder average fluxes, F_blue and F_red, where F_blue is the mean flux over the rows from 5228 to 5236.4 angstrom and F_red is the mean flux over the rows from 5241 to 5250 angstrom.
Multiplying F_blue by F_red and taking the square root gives 13.8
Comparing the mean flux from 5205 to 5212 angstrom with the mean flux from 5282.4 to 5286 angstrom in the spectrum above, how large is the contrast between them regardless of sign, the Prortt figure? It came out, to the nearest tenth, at 1.3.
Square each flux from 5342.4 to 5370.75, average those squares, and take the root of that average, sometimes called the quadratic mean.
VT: 14.5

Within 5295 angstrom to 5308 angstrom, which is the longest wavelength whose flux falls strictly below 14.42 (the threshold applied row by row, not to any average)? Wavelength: 5300.11 angstrom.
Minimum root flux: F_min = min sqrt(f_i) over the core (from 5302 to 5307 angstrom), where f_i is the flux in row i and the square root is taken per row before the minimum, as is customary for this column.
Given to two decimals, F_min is 3.83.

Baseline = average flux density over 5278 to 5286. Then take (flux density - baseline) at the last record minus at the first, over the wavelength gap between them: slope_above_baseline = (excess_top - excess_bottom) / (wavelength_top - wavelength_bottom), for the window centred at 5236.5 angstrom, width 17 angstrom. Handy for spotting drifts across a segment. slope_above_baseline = 0.06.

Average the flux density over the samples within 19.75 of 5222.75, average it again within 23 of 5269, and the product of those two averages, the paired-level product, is 190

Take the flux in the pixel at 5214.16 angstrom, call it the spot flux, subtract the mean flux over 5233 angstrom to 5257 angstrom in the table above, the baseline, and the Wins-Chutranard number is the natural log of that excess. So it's -1.6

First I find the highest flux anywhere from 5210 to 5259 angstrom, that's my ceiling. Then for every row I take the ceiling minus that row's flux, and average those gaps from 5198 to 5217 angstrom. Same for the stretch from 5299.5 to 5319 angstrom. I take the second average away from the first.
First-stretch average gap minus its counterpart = 1.0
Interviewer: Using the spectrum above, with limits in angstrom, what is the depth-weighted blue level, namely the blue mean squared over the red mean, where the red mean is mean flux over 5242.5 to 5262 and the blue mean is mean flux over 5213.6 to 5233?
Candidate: 13.1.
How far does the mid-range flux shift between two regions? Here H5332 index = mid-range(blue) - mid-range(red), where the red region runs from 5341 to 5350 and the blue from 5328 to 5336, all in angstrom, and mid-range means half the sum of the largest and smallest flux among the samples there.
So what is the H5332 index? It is 0.2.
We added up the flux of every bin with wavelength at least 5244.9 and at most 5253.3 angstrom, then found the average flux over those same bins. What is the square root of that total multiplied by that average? 37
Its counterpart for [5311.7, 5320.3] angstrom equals 39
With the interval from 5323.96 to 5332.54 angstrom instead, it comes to 37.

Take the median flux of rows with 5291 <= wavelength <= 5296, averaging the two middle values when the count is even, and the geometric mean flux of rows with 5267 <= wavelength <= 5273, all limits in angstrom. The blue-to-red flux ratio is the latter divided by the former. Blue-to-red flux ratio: 0.89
